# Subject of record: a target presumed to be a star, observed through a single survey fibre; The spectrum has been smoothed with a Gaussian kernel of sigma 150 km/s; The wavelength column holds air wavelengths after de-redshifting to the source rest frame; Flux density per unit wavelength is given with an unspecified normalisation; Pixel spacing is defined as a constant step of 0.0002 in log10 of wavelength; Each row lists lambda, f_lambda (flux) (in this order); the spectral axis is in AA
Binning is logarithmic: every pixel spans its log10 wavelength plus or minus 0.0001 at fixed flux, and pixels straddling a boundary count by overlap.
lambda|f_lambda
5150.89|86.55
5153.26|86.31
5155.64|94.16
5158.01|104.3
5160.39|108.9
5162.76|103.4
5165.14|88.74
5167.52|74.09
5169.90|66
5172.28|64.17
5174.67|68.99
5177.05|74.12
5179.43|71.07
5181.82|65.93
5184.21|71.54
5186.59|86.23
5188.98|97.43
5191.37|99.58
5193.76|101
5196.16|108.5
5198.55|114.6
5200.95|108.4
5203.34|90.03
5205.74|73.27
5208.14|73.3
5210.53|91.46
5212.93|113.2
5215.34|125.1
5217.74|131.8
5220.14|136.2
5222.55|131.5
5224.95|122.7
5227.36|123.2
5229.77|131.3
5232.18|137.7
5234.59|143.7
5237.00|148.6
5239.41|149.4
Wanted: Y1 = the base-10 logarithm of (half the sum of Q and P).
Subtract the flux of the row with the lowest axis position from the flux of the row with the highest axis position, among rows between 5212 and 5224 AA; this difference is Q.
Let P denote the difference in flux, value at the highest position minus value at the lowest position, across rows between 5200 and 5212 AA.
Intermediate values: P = -17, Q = 18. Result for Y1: -0.2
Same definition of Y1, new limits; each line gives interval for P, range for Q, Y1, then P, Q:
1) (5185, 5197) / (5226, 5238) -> 1.4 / 22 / 25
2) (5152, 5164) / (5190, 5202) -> 1.1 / 17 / 9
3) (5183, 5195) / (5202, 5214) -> 1.4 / 29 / 23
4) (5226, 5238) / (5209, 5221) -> 1.5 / 25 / 45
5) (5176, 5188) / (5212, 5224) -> 1.2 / 12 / 18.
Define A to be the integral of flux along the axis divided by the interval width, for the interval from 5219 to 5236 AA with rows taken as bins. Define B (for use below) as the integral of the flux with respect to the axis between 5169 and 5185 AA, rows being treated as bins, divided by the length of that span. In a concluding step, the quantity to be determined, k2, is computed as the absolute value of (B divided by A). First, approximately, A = 132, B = 69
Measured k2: 0.5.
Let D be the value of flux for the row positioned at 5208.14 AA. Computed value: 73.3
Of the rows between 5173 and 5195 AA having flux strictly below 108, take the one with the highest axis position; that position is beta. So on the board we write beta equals 5193.76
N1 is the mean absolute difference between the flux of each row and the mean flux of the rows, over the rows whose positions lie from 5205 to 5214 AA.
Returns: 15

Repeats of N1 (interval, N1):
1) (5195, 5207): 14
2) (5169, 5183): 3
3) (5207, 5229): 16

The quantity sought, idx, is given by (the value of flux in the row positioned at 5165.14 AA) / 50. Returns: 1.77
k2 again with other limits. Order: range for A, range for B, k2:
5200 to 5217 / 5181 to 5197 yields 0.9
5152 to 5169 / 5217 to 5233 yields 1.4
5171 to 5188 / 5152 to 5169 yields 1.3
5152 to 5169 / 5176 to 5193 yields 0.9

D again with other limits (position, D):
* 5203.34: 90.03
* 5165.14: 88.74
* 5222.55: 131.5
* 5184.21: 71.54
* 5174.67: 68.99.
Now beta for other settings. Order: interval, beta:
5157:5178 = 5177.05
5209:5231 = 5210.53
